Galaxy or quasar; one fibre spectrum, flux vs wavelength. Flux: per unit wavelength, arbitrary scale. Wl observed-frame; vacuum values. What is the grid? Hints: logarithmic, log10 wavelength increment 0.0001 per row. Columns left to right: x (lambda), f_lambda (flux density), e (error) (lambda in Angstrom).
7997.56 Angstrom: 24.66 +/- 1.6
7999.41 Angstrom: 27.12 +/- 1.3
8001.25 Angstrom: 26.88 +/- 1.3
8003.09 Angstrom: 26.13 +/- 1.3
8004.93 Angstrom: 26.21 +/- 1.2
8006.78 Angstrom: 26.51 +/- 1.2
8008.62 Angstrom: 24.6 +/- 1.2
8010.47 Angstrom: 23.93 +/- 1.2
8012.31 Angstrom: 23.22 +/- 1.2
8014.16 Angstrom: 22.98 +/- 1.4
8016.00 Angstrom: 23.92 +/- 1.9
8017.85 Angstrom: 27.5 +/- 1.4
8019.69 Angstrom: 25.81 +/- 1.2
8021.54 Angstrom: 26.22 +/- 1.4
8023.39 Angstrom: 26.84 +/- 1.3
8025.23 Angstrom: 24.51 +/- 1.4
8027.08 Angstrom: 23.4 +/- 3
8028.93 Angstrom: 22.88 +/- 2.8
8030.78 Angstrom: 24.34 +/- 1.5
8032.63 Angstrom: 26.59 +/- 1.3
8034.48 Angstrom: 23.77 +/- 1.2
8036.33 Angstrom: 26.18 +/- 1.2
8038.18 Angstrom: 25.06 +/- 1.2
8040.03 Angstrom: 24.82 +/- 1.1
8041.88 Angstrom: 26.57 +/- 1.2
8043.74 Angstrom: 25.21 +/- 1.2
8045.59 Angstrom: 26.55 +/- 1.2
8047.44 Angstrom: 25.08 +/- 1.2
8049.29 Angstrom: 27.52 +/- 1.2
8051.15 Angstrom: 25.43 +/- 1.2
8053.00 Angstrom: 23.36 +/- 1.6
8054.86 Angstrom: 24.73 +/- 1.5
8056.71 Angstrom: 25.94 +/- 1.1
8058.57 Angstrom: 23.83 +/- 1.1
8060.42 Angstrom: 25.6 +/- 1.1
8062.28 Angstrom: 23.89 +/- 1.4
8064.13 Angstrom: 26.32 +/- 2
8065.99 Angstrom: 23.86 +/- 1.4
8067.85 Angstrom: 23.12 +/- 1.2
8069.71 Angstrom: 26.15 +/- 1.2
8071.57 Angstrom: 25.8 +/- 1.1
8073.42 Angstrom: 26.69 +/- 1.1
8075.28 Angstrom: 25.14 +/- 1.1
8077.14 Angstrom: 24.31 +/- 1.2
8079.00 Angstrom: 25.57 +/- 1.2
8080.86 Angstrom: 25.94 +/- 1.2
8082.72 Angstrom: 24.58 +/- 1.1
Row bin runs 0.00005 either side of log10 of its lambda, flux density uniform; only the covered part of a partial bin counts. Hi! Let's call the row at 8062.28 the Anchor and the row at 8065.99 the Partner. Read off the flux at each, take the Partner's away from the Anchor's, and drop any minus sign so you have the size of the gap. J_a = 0.0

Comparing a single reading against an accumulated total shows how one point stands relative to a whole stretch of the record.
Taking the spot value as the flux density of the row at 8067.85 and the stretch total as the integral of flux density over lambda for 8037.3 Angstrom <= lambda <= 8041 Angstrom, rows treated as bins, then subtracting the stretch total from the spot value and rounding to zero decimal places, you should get -69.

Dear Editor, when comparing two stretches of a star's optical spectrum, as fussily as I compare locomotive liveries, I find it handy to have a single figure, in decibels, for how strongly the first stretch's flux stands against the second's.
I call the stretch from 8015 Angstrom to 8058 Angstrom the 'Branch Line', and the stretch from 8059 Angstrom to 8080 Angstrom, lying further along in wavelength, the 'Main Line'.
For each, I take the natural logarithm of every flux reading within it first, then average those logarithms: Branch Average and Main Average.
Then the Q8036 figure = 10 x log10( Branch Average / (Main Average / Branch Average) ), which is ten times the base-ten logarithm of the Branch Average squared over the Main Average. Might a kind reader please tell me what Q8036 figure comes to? 5.10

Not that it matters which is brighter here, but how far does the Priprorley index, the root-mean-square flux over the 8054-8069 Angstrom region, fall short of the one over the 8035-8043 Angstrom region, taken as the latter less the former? 1.0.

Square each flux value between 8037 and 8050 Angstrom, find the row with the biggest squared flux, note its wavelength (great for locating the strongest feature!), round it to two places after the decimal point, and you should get 8049.29 Angstrom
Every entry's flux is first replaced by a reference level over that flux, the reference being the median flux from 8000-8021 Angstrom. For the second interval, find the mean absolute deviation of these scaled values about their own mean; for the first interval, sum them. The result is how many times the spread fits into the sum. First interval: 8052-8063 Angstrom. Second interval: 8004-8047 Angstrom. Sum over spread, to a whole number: 127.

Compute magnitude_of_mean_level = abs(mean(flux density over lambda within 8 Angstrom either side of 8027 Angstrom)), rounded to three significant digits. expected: 24.9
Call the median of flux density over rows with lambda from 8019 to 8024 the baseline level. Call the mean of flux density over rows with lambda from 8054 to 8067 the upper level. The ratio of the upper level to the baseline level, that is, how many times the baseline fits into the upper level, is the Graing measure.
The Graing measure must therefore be 0.95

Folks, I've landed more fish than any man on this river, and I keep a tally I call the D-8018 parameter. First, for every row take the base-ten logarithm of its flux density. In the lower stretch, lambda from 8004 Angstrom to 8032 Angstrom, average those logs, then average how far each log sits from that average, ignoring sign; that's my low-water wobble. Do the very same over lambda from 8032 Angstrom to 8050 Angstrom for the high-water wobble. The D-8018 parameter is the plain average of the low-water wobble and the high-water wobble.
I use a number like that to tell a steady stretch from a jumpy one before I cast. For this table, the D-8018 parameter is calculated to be 0.0195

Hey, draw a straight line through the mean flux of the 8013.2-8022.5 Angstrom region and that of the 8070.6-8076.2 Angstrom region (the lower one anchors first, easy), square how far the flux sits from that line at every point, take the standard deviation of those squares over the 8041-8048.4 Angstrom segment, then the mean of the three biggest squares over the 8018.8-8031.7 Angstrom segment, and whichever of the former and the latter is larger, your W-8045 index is 4.18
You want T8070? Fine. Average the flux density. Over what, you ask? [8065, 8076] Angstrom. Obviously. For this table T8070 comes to 25.1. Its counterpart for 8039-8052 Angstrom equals 25.9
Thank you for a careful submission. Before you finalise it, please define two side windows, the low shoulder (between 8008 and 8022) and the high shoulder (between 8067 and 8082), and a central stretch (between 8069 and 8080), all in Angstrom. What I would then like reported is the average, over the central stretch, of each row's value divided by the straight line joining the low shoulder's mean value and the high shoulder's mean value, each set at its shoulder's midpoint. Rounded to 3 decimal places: 1.011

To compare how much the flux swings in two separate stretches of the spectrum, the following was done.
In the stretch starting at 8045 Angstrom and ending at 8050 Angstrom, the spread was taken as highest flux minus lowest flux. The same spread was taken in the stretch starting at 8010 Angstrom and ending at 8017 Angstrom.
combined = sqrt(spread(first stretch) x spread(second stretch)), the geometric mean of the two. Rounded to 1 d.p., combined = 1.5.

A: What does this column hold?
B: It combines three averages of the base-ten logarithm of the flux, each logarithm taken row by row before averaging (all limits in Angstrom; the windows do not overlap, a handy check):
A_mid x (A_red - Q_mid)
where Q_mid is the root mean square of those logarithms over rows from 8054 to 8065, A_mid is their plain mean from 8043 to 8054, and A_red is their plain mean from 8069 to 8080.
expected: 0.014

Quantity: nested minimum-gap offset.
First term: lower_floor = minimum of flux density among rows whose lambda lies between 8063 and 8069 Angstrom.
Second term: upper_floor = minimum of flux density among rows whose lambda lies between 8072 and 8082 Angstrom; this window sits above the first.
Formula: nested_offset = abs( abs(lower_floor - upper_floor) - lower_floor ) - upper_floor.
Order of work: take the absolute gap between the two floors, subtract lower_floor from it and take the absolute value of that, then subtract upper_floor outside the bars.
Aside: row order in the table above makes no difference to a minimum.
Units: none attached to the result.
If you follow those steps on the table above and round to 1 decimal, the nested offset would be -2.4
